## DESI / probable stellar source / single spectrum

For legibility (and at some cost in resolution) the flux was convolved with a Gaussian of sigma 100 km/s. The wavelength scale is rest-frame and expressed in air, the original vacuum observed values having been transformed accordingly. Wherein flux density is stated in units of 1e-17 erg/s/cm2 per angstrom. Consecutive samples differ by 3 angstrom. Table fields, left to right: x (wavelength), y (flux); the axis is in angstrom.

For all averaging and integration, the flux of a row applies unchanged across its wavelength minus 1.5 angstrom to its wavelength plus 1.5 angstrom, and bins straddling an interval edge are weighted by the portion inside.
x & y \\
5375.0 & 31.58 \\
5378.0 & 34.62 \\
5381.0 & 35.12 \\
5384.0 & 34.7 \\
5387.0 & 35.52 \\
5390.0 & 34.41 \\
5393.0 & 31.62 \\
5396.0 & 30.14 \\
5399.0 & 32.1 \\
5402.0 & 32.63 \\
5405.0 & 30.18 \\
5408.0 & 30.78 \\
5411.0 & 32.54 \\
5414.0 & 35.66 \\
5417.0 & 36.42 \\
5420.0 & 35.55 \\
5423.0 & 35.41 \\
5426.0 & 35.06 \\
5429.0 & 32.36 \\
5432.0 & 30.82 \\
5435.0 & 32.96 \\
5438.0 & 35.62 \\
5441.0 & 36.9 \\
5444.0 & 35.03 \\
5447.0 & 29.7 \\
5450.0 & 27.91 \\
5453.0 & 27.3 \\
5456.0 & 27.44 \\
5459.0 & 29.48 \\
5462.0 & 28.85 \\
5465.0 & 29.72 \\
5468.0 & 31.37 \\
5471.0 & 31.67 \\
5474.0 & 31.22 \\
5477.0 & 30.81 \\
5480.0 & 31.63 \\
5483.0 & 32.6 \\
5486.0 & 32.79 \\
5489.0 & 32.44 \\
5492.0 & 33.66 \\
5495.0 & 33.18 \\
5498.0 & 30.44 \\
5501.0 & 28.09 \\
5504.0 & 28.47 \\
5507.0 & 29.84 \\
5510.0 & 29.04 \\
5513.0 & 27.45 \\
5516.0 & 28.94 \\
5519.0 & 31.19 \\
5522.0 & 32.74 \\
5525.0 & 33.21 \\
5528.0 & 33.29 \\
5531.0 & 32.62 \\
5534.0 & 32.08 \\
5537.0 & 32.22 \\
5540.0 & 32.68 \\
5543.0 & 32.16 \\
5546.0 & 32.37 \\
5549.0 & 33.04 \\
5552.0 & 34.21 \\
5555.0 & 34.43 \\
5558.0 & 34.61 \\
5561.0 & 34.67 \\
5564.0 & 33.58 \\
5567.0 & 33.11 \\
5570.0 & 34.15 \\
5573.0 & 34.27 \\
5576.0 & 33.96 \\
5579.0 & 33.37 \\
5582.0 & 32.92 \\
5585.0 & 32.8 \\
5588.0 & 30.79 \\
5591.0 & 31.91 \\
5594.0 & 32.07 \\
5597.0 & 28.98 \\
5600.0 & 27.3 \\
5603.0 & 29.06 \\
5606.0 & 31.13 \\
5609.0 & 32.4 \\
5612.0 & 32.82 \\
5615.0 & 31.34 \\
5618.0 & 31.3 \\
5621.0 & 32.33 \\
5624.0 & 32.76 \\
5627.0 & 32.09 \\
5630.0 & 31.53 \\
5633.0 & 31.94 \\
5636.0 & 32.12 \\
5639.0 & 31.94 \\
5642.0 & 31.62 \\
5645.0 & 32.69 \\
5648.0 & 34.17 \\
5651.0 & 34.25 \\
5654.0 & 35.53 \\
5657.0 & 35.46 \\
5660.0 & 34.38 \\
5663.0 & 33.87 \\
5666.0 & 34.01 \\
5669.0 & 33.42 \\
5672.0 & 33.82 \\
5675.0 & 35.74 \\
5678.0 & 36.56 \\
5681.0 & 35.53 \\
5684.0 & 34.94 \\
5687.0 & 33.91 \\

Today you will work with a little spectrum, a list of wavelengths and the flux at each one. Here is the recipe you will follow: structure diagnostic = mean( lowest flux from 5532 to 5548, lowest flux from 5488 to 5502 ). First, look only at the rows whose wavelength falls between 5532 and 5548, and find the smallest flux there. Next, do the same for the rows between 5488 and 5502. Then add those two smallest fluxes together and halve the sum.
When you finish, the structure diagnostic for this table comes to 30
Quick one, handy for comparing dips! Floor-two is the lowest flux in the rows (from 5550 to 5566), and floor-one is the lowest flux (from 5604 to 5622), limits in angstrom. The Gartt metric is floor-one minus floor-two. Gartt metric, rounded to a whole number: -2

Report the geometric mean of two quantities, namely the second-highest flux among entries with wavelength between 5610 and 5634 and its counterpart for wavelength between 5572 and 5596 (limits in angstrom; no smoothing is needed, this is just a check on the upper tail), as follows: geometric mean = 33.4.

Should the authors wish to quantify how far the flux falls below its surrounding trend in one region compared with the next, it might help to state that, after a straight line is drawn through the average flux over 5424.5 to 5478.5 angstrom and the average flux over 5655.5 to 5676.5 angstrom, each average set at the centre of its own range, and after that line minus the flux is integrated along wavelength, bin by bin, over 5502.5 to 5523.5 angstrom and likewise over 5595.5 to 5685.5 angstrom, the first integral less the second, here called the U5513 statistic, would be -54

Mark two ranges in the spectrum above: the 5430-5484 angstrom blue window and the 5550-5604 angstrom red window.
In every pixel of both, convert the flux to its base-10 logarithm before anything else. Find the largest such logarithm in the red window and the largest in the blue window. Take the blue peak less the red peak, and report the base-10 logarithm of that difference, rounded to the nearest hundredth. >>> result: -1.57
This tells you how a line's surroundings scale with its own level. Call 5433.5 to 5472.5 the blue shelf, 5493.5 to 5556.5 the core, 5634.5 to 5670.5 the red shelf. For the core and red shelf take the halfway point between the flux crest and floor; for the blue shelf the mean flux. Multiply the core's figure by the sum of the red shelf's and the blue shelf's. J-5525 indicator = 2000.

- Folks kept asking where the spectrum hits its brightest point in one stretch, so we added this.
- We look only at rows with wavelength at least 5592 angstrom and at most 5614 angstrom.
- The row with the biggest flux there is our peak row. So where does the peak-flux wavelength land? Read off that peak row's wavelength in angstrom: 5612.0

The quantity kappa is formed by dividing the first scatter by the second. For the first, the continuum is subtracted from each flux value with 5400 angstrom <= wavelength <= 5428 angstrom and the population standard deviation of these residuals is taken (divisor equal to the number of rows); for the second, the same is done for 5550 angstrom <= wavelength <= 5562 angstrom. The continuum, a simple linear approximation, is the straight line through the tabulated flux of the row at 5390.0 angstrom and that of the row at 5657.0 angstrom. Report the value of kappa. 13.0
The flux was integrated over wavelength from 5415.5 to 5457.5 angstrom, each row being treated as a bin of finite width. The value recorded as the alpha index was 1375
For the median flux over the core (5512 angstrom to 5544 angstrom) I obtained 32.2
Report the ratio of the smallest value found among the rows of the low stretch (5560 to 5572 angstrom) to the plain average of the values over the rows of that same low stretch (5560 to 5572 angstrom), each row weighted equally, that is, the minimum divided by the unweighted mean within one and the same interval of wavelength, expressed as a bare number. 0.98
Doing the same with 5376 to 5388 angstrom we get 0.99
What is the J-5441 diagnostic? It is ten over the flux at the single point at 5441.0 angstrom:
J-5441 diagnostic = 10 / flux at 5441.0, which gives 0.271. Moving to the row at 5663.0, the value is 0.295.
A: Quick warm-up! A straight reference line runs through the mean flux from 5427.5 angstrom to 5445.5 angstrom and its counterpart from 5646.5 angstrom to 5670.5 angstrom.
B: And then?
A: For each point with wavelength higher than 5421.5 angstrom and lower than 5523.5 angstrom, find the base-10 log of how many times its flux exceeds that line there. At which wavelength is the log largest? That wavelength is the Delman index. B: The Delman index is 5441.0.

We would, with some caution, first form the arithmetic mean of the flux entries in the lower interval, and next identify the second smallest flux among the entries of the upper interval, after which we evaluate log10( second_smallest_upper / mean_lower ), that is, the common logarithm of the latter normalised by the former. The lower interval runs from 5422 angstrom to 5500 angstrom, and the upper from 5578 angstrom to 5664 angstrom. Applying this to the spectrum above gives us -0.04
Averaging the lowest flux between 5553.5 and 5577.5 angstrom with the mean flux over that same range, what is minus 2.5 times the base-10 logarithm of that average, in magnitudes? -3.82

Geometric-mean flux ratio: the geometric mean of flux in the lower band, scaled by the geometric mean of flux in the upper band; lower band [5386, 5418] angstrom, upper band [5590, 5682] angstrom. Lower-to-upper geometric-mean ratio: 1.01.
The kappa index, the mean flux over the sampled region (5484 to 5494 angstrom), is 33.0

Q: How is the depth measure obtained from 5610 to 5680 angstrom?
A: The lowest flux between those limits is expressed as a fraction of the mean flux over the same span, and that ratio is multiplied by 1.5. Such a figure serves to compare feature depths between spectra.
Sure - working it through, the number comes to 1.41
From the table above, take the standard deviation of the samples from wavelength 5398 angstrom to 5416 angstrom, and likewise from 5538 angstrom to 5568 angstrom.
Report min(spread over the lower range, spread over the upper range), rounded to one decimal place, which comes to 0.9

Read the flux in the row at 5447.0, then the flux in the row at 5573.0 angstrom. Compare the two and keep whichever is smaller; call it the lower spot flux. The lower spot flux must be 29.7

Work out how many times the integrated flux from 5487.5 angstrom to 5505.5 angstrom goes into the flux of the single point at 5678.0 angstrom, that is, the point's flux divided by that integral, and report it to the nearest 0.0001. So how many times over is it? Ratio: 0.0654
